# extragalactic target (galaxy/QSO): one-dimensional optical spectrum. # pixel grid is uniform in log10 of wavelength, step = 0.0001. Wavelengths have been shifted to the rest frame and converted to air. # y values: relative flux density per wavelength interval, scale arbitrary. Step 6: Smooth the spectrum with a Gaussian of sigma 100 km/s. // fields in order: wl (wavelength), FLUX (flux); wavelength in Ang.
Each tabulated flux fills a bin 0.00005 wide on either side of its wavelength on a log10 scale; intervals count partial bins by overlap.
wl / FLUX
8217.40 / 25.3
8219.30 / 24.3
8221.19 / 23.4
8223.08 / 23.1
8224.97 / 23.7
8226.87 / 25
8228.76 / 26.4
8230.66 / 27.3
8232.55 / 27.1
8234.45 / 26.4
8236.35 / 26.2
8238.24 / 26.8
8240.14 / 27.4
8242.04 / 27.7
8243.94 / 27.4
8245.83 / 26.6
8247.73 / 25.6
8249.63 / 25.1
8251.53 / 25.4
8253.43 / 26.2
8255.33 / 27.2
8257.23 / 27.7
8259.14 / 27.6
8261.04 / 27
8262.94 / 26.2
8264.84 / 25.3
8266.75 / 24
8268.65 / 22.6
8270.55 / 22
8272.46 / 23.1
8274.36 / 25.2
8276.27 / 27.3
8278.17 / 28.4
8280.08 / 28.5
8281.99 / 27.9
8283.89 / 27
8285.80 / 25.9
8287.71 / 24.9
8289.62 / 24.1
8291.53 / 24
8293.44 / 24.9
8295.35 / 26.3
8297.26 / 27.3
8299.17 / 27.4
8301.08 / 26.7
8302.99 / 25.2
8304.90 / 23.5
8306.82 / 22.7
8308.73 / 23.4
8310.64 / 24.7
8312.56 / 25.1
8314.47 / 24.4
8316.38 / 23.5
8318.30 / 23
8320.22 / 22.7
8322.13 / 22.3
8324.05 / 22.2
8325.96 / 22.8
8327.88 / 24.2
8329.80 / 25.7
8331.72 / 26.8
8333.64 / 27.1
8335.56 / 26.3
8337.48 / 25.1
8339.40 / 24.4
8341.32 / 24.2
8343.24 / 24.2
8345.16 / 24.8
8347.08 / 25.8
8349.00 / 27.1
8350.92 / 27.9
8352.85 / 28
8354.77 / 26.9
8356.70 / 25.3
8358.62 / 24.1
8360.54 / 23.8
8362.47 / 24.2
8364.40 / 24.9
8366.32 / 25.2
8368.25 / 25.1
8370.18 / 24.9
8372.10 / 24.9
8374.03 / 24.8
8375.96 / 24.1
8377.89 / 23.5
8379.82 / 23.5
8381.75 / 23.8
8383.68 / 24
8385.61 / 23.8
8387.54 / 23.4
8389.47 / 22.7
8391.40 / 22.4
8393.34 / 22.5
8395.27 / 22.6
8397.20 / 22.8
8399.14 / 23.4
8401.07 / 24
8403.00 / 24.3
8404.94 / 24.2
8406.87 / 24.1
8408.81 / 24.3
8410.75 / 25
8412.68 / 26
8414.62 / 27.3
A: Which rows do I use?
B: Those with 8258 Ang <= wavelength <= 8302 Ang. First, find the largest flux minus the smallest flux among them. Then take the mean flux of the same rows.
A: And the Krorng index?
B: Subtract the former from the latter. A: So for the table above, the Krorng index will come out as 19.3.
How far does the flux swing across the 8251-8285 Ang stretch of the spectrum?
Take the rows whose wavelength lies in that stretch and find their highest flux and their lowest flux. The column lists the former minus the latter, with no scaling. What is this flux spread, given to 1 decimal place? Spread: 6.5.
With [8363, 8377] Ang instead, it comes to 1.1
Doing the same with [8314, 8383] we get 5.8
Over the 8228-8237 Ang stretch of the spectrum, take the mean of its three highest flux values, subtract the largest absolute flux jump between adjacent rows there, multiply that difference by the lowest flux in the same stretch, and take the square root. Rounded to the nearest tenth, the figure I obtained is 26.1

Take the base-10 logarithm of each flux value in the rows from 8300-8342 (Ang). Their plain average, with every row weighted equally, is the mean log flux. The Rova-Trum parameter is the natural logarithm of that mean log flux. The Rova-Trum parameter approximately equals 0.326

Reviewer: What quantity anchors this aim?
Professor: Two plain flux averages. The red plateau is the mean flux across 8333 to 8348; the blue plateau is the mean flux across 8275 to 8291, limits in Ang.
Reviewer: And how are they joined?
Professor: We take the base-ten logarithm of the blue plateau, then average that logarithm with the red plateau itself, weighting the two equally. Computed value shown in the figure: 13.3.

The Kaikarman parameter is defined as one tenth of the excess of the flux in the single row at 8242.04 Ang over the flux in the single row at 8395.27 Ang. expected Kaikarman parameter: 0.51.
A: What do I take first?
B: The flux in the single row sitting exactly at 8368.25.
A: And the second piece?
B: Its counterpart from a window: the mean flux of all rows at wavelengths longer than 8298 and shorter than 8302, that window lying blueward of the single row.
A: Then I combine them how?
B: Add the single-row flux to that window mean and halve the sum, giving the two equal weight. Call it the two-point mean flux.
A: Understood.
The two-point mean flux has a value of 26.1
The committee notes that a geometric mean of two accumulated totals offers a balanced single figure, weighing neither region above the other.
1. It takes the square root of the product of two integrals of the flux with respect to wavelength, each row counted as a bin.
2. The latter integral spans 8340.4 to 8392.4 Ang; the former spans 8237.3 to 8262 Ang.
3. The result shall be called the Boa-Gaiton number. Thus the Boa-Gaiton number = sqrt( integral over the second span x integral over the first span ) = 921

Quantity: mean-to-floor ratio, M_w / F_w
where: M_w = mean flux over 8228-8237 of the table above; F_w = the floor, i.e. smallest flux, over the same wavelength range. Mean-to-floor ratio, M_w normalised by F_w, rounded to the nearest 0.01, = 1.02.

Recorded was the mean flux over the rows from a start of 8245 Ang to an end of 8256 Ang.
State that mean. 26.0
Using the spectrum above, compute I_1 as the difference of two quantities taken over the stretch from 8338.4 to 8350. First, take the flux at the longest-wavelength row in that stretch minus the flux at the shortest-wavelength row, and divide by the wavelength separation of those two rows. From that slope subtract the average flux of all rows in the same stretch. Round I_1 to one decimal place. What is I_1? -24.8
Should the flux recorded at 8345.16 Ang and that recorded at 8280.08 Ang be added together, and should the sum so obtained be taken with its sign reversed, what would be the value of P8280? -53.3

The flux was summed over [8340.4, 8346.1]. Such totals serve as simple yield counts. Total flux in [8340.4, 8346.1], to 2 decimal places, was 73.20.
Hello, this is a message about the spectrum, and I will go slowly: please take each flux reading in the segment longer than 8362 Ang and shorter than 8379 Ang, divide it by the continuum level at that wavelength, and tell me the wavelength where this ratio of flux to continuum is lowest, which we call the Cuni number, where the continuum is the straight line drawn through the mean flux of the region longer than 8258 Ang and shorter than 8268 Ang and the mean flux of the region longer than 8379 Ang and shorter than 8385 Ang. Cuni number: 8377.89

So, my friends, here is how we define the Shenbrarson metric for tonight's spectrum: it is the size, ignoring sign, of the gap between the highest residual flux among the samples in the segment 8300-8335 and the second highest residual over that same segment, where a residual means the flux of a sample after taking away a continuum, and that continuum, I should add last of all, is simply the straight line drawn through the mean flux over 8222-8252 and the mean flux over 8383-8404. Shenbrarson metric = 0.33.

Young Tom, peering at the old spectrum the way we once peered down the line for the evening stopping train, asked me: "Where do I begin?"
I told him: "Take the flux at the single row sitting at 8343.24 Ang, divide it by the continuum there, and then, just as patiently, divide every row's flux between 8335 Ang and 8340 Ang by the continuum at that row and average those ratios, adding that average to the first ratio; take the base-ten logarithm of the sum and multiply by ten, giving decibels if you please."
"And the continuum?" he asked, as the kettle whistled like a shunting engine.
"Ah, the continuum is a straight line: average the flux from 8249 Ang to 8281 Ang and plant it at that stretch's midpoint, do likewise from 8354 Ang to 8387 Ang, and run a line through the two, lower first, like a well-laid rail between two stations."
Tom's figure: 2.98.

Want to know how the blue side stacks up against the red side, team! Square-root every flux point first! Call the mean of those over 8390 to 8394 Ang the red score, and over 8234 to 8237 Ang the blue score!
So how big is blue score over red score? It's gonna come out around 1.08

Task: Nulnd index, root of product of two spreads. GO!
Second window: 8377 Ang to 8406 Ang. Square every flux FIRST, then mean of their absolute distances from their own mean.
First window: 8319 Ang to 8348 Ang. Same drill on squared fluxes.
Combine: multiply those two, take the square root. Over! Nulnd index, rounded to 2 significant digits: 39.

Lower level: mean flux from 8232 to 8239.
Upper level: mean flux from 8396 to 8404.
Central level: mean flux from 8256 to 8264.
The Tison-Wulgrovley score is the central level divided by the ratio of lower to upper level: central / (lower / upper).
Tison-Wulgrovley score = 24.1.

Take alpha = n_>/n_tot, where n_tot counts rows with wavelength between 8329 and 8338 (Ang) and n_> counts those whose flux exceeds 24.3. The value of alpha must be 1.0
